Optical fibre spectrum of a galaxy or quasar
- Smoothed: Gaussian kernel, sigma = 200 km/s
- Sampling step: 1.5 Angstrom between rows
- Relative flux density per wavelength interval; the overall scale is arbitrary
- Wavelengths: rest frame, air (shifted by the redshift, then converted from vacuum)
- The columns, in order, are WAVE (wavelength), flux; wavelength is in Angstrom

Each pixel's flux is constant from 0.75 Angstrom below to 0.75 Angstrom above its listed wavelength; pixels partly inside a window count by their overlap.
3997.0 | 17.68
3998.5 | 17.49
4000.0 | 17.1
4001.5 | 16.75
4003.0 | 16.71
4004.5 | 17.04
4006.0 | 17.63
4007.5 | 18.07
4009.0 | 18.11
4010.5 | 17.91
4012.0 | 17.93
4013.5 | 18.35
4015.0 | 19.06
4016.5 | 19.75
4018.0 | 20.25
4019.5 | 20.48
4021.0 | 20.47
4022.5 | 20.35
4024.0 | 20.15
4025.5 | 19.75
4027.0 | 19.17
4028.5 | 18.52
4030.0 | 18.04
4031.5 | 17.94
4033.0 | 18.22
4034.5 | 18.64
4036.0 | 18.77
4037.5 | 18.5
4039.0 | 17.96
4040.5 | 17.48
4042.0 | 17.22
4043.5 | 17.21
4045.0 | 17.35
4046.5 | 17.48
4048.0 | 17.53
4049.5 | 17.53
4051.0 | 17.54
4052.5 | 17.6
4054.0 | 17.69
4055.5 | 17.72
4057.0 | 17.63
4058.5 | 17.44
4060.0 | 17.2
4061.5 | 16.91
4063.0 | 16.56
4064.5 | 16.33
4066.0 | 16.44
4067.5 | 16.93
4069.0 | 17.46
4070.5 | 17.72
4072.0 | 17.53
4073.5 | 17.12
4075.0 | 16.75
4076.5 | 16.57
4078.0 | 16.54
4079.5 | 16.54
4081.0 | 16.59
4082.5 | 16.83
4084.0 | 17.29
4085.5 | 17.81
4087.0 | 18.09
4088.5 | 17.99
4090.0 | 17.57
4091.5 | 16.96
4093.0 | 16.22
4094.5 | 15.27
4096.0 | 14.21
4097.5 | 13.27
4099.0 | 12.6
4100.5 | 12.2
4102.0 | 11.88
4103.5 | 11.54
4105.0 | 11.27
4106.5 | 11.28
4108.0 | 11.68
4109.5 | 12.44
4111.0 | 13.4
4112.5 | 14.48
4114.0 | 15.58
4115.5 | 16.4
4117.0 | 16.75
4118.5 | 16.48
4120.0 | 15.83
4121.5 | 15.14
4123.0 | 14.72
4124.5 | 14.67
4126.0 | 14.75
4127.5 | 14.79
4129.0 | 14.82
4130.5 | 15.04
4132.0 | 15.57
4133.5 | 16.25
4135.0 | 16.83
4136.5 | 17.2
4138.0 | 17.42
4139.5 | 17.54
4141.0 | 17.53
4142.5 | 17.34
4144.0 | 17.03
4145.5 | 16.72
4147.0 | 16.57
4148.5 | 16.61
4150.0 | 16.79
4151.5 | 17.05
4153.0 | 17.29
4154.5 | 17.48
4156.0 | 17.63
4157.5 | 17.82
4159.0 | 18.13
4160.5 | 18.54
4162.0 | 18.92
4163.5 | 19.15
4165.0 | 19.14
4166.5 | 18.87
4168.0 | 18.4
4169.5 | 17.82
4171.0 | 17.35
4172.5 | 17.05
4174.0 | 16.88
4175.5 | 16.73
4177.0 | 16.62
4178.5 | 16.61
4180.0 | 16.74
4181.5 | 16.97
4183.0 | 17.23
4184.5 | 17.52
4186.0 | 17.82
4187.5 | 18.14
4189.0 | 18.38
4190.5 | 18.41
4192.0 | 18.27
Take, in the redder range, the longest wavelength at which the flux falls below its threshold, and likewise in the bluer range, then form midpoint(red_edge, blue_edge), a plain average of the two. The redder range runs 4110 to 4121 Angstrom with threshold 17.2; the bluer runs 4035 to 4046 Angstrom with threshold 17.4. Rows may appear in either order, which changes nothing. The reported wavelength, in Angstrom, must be 4082.5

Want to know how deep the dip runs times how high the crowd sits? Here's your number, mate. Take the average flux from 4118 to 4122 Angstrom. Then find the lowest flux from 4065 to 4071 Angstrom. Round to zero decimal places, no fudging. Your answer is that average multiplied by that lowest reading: 260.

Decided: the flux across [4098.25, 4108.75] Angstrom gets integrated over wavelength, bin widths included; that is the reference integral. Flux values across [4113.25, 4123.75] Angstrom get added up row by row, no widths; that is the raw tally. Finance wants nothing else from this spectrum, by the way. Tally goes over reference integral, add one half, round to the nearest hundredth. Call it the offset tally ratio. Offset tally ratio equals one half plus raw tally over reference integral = 1.40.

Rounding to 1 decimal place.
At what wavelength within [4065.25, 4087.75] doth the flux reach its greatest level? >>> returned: 4087.0 Angstrom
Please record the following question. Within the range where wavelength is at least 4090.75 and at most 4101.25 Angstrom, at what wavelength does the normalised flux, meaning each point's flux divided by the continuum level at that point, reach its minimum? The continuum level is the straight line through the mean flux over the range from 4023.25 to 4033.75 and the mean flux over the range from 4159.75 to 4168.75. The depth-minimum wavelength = 4100.5 Angstrom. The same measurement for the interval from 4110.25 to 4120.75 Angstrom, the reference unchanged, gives 4111.0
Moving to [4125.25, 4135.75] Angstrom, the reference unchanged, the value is 4126.0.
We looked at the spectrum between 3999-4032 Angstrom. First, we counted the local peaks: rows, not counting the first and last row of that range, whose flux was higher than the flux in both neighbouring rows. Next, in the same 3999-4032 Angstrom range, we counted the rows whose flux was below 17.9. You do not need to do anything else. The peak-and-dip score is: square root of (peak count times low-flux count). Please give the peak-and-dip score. 3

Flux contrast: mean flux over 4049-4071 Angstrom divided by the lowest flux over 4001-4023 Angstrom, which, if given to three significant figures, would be 1.03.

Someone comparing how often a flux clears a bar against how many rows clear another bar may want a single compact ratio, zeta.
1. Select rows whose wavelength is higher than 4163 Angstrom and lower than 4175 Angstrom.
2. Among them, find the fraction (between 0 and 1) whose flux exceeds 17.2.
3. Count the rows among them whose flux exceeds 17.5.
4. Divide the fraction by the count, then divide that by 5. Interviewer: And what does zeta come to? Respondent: 0.030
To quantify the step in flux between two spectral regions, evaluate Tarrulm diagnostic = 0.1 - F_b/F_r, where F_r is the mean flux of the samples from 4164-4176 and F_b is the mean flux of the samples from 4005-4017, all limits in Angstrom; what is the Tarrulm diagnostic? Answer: -0.93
